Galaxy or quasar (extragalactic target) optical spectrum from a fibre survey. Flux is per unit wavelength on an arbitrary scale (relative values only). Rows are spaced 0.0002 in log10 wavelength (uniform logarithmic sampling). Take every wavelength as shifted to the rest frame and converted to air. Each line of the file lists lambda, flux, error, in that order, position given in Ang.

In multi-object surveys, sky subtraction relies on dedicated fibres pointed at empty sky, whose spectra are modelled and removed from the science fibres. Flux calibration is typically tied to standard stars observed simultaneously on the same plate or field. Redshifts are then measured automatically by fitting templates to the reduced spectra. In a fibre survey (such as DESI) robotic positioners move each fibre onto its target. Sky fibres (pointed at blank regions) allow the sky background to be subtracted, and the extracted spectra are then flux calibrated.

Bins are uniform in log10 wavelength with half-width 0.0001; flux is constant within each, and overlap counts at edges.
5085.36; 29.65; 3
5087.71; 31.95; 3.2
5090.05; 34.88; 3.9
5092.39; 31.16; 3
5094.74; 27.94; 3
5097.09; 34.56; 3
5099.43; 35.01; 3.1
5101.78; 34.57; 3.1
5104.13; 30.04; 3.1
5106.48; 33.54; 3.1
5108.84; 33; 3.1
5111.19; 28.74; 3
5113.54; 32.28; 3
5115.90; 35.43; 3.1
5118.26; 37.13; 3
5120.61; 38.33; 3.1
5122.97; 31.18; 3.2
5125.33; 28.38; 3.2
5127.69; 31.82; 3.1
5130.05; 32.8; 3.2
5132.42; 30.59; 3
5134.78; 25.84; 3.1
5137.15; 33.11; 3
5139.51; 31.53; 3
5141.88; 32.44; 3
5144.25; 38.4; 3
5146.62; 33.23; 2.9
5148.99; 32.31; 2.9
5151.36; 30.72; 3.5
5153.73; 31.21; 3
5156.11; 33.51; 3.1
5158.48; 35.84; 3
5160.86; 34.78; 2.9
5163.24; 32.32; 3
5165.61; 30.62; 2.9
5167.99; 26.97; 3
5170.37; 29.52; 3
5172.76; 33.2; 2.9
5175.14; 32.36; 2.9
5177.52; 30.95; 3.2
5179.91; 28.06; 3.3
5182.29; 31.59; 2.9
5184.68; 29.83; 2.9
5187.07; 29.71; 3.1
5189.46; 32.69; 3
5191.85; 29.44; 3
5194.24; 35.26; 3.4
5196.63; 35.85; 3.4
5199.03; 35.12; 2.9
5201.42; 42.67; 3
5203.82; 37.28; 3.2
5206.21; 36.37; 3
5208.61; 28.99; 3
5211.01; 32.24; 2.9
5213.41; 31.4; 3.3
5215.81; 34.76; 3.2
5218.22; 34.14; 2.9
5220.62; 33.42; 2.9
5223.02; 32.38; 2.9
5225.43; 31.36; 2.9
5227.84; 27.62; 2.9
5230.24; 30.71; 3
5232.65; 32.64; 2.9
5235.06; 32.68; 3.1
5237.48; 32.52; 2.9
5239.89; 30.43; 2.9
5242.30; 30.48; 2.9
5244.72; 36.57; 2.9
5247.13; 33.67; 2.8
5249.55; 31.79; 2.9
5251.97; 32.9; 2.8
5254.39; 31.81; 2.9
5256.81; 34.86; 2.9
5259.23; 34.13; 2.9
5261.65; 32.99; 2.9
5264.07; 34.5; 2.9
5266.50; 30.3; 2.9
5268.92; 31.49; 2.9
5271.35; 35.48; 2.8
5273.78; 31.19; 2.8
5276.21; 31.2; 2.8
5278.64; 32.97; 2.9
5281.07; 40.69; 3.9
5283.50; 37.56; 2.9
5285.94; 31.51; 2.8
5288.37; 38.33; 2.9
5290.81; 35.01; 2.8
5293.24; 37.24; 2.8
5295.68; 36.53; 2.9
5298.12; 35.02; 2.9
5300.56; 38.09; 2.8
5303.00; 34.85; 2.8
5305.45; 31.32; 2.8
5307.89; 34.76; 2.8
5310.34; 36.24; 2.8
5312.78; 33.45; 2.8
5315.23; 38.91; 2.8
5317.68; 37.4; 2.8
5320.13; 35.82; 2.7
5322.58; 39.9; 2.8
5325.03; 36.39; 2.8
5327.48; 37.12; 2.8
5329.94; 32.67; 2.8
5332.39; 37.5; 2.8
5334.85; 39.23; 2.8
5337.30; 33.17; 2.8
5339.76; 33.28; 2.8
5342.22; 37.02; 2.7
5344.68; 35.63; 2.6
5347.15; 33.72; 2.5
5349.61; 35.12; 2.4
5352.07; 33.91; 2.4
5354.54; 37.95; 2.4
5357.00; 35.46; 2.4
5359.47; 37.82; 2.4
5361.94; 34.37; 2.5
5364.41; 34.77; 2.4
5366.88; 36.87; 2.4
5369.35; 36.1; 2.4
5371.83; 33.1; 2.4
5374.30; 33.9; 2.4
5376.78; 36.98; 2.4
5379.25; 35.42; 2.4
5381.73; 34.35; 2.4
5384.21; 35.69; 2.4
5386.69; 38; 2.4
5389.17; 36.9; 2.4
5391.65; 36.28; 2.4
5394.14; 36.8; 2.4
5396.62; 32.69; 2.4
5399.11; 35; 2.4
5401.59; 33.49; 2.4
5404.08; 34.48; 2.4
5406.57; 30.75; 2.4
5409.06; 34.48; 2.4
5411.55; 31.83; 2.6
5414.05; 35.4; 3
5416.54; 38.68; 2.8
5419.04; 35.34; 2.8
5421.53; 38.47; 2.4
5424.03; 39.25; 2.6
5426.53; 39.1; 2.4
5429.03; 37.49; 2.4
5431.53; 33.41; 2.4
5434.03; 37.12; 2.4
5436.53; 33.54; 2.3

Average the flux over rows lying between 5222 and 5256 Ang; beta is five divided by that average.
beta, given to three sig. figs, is 0.156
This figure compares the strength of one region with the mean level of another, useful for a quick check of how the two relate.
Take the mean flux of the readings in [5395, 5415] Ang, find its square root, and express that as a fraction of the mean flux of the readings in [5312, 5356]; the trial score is 0.161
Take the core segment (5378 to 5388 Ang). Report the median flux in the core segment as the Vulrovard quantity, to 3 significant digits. 35.6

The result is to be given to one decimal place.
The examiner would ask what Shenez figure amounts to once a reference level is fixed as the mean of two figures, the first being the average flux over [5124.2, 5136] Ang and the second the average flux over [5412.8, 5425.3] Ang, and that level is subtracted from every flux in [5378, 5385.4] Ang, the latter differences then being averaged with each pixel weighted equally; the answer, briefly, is 1.5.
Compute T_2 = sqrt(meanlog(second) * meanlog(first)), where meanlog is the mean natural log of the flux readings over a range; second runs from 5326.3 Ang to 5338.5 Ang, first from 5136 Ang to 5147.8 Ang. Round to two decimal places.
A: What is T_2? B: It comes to 3.55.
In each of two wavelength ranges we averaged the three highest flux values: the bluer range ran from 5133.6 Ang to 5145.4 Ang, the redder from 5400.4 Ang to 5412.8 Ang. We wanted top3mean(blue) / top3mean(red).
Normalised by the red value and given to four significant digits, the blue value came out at 1.015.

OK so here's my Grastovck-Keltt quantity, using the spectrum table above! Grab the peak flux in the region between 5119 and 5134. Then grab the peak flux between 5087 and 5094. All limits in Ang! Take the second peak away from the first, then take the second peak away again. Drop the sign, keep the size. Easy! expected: 31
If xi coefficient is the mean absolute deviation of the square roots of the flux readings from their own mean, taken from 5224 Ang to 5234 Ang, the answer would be 0.14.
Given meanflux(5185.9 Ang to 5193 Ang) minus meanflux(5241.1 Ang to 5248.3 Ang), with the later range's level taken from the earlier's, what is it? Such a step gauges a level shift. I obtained -3.0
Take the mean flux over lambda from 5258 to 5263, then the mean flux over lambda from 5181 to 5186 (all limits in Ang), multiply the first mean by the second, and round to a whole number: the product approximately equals 1031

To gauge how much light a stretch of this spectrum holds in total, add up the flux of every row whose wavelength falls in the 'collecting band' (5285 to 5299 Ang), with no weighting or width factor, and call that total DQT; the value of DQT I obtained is 214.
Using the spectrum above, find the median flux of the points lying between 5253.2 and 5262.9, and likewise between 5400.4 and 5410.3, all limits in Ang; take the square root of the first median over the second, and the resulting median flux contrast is 0.99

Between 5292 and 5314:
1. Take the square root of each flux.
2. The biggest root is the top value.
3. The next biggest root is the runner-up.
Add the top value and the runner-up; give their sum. 12.3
